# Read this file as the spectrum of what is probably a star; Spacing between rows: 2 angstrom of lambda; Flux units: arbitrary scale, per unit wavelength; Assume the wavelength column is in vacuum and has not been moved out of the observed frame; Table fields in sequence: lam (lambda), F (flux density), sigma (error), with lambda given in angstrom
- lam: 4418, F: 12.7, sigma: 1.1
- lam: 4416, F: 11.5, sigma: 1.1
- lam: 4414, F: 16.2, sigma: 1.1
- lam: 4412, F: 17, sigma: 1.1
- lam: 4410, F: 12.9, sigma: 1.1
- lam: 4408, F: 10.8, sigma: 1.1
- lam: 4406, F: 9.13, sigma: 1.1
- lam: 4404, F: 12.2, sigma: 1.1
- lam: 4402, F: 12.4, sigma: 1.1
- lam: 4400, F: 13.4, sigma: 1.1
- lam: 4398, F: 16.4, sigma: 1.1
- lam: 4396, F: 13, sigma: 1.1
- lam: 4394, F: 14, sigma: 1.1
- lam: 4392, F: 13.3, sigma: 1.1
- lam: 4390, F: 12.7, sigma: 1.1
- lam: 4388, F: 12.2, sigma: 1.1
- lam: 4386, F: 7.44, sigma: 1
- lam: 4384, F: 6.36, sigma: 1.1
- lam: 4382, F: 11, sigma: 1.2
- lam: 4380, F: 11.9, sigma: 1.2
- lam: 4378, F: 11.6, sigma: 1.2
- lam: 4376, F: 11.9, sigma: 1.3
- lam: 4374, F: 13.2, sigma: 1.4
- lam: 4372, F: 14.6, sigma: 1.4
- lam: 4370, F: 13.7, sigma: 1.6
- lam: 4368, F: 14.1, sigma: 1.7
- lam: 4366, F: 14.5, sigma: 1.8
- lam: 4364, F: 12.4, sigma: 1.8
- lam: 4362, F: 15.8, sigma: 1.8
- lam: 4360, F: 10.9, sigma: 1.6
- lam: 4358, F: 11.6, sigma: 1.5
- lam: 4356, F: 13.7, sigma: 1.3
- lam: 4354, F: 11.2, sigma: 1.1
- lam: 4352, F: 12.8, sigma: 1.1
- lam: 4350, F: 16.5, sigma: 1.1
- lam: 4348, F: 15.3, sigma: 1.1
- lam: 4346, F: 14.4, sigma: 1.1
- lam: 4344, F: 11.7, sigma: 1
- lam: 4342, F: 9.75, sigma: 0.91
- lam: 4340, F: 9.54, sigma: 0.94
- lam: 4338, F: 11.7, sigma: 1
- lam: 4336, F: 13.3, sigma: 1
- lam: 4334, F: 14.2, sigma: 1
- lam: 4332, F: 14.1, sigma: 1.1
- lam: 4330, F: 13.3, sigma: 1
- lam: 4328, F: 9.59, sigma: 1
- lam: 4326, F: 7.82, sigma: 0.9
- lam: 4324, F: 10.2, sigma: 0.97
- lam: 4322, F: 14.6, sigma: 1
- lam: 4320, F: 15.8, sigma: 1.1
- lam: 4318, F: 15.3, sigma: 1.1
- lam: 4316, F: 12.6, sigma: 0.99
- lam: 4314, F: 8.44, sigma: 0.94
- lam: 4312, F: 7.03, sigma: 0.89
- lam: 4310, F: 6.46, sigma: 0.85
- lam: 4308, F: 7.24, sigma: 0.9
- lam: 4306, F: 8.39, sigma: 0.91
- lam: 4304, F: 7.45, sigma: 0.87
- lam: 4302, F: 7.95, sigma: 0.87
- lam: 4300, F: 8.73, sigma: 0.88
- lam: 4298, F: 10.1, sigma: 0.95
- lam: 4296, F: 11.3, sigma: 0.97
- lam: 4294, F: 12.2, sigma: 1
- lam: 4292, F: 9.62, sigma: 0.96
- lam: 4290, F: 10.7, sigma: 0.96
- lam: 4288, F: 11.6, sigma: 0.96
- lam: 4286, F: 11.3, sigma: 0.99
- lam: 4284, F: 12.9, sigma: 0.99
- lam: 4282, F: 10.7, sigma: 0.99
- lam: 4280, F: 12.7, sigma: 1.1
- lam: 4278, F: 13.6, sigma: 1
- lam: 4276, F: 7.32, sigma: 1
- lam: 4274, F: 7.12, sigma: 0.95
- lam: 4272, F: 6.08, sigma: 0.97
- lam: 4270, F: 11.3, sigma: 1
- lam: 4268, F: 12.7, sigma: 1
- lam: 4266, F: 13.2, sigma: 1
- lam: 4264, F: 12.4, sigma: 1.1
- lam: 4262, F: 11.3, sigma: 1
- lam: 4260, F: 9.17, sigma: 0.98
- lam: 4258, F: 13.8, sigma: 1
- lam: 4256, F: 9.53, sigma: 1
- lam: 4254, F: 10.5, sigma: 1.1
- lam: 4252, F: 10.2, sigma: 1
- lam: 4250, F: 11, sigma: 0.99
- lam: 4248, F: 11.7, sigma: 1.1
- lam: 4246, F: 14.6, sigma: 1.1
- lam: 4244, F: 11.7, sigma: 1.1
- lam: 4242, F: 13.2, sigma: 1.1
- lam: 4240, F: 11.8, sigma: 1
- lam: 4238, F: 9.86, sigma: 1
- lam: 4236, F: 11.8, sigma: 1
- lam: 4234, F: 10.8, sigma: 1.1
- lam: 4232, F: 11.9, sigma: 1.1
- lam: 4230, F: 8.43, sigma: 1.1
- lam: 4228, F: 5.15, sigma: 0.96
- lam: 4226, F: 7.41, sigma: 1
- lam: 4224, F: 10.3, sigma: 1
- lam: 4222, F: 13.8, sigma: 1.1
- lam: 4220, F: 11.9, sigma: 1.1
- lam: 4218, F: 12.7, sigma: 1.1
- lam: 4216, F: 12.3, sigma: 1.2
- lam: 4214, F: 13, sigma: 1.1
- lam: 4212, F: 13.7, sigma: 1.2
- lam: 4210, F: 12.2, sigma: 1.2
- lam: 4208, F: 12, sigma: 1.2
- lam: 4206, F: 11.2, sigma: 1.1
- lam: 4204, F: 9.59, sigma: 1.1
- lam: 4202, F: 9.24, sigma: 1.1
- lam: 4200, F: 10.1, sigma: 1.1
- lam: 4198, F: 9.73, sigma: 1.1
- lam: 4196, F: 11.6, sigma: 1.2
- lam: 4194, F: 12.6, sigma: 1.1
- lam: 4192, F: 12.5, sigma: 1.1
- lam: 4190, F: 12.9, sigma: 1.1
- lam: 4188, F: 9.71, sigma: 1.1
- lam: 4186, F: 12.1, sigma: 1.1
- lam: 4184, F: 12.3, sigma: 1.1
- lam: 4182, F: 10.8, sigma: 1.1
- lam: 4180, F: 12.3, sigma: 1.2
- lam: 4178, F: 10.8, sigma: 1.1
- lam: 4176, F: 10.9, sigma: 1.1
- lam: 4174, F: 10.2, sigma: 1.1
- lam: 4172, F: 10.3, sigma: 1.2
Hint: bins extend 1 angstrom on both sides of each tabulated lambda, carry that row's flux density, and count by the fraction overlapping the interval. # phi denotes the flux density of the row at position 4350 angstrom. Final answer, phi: 16.5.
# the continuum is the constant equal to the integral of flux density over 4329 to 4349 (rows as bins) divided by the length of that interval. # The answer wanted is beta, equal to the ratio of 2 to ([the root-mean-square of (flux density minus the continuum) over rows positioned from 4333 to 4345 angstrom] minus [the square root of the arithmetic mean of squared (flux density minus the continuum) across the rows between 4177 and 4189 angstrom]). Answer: 7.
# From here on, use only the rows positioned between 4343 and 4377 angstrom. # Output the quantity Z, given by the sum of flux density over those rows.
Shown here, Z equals 228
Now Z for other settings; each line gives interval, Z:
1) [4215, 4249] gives 189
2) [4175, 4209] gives 190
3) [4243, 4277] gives 184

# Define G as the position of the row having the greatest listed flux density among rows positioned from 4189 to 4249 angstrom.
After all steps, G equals 4246 angstrom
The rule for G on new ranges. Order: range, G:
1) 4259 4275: 4266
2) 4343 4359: 4350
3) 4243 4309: 4246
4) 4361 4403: 4398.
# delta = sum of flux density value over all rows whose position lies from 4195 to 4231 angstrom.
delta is 194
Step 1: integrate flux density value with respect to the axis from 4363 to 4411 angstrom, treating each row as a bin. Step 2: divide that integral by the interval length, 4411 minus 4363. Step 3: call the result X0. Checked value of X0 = 12.3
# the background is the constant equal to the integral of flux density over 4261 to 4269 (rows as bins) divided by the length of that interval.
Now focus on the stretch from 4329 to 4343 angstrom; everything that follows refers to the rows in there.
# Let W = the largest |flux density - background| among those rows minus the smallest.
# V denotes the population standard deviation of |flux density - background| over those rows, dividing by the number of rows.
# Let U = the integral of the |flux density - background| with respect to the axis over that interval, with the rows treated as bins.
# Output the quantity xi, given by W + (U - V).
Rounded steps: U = 23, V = 0.80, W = 2.16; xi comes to 24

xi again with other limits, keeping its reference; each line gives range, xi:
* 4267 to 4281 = 43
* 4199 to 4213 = 25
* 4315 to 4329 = 40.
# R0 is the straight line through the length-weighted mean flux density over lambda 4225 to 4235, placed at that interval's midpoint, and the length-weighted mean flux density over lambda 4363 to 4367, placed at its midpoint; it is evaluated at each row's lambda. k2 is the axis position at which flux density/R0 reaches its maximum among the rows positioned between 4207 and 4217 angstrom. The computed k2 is 4212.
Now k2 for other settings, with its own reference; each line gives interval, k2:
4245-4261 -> 4246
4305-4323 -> 4320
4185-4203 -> 4190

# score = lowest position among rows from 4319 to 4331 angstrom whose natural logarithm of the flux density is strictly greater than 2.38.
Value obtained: 4320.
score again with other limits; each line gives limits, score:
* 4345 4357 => 4346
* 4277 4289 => 4278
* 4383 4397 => 4388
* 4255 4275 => 4258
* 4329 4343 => 4330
